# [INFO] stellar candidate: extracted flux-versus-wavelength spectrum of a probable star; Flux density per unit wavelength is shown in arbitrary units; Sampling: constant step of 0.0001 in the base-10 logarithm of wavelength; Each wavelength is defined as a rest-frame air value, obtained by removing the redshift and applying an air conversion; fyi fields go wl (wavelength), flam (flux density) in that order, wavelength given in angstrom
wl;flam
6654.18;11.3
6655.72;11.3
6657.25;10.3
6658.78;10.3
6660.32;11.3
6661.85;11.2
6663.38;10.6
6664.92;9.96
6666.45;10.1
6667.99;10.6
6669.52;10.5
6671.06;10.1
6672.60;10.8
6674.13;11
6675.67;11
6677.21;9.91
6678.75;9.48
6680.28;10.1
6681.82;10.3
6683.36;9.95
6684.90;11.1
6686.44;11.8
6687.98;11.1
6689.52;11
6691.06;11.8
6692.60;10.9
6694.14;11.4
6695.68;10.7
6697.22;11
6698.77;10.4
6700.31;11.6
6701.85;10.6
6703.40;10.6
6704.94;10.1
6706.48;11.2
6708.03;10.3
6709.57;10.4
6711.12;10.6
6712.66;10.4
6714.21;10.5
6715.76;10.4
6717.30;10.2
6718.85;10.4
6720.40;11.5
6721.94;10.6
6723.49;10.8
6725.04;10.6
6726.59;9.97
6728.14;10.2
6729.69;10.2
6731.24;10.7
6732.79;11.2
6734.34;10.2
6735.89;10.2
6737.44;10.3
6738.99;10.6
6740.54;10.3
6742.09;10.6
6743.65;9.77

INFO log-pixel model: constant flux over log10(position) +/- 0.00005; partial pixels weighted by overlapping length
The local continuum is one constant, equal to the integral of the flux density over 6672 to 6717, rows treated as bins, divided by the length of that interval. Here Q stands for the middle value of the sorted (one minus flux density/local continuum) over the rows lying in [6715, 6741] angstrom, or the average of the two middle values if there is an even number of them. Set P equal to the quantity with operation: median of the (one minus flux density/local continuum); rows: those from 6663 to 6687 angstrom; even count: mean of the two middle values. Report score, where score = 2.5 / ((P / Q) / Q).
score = 0.070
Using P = 0.028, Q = 0.028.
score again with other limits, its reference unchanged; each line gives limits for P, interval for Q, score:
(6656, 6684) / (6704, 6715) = 0.053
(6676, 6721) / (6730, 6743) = 0.146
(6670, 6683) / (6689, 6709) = 0.019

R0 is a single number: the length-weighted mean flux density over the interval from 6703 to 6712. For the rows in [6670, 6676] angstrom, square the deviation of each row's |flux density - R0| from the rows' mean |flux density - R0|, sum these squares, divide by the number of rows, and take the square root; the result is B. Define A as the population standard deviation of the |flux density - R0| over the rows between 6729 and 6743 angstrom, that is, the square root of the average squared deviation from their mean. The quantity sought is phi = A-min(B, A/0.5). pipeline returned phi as 0.09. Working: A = 0.17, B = 0.08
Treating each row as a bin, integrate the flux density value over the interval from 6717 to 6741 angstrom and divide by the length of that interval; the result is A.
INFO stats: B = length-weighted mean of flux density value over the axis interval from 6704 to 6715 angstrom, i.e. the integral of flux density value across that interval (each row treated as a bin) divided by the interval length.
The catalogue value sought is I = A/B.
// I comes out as 1.00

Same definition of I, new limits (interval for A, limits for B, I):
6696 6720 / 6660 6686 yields 1.01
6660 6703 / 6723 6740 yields 1.03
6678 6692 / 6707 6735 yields 1.02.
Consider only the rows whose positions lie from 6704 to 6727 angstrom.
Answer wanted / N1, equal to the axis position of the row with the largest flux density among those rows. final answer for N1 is 6720.40 angstrom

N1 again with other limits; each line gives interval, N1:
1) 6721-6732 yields 6723.49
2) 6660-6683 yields 6660.32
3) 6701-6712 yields 6706.48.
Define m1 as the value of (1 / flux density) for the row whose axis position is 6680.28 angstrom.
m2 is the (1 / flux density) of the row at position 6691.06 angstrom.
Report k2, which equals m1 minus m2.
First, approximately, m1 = 0.099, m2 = 0.085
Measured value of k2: 0.014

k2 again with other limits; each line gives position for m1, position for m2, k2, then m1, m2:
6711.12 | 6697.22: 0.003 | 0.094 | 0.091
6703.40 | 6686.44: 0.010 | 0.094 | 0.085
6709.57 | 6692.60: 0.004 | 0.096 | 0.092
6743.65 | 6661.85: 0.013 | 0.102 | 0.089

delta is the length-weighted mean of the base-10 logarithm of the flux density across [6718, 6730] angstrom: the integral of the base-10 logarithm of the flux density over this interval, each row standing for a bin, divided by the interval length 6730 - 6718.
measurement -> 1.02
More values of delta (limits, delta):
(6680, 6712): 1.03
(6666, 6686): 1.02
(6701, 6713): 1.02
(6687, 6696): 1.05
